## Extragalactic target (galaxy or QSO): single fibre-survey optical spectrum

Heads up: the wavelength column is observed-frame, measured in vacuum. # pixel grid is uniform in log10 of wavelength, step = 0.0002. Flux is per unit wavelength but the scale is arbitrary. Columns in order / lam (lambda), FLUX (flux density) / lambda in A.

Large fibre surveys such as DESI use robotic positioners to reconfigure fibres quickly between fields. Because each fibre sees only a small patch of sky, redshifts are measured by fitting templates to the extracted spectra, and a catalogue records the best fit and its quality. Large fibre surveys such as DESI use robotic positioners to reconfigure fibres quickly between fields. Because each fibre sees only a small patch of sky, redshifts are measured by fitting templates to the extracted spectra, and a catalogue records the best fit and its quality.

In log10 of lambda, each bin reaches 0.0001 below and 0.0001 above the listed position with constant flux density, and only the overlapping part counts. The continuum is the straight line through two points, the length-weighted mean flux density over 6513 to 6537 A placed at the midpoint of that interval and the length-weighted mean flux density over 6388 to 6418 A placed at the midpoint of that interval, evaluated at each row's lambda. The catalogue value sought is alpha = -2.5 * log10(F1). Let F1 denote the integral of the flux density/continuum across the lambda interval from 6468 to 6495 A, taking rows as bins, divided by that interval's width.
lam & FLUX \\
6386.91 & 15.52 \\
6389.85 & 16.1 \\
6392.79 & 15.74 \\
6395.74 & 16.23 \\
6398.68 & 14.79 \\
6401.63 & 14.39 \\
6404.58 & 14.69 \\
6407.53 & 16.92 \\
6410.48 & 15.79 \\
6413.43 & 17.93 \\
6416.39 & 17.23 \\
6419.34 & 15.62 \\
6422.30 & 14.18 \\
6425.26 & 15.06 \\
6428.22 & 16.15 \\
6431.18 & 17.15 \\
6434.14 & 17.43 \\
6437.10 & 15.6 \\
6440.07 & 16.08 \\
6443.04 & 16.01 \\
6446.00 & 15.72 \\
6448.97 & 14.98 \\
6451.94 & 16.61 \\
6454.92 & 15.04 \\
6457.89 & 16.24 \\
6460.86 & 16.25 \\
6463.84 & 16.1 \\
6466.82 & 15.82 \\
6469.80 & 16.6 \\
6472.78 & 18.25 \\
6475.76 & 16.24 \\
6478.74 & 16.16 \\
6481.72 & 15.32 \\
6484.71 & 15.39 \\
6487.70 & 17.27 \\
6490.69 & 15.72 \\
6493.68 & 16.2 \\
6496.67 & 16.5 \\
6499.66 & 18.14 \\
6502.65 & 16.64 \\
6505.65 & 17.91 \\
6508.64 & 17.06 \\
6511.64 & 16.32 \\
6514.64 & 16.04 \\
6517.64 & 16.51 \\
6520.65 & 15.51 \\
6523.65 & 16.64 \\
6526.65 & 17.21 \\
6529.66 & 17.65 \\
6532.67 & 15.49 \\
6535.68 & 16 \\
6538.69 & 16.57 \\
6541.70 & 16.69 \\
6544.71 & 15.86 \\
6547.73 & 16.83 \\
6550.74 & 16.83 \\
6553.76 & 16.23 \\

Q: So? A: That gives -0.007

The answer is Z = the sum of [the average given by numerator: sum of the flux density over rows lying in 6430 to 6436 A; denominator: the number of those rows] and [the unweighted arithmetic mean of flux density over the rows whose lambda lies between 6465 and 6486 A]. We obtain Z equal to 33.5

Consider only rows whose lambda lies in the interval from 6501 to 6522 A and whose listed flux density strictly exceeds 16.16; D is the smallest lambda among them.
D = 6502.65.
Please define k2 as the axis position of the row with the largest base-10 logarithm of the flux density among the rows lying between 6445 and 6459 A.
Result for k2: 6451.94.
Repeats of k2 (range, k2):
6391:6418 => 6413.43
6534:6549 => 6547.73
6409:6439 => 6413.43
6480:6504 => 6499.66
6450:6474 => 6472.78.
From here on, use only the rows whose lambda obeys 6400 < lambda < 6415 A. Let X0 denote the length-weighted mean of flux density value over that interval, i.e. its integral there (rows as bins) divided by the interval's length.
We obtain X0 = 15.9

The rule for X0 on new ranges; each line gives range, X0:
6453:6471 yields 16.0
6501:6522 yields 16.6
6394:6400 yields 15.5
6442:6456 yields 15.7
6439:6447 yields 16.0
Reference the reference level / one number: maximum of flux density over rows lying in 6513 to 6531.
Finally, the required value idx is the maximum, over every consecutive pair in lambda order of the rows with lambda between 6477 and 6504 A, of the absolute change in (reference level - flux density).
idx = 1.9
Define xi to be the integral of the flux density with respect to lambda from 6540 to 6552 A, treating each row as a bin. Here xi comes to 199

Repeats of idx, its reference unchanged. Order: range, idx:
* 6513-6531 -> 1.1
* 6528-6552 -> 2.2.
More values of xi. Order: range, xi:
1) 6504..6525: 348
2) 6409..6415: 101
